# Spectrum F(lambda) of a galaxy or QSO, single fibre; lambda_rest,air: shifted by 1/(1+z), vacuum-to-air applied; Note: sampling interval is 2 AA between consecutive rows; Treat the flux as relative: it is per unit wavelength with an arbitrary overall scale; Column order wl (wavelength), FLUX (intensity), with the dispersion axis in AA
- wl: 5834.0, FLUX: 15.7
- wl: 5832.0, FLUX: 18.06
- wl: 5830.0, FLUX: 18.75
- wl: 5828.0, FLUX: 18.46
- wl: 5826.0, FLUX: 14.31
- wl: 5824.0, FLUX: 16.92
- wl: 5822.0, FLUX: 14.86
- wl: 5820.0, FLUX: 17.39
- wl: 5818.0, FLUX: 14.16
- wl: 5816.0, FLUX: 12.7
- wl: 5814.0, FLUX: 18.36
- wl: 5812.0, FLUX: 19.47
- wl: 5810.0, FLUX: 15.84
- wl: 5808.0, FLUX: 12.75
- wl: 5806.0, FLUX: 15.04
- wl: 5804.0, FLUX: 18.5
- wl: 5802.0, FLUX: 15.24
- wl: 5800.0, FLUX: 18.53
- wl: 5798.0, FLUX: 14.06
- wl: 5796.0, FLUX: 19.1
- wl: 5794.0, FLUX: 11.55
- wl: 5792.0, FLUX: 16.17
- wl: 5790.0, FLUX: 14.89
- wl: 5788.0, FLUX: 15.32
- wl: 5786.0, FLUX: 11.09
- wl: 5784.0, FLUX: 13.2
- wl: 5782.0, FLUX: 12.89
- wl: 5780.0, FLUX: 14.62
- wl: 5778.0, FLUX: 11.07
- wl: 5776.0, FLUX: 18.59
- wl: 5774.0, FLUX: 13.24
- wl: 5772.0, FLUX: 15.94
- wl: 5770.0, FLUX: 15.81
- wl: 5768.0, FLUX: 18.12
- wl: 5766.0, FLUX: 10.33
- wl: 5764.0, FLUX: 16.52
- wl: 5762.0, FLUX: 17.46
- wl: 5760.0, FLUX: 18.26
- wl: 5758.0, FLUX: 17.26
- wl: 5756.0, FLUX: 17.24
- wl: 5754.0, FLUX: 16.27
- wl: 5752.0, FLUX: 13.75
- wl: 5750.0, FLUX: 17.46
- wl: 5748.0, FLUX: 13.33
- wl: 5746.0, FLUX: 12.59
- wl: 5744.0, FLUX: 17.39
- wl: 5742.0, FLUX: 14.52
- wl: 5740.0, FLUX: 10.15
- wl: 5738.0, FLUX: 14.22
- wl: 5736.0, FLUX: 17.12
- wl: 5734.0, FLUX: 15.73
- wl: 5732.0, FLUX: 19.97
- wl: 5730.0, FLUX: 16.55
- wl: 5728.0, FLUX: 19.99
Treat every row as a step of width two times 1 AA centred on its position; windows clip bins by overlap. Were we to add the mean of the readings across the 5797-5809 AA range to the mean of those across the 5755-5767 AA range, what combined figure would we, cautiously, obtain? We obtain 31.9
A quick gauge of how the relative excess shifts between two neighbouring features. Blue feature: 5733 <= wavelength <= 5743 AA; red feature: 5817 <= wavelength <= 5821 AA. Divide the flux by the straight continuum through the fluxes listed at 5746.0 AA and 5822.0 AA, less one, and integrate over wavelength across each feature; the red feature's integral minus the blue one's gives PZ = -1.4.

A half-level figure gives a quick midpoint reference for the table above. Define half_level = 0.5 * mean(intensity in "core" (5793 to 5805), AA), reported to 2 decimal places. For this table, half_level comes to 8.08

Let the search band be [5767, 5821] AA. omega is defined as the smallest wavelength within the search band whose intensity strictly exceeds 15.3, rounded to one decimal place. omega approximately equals 5768.0 AA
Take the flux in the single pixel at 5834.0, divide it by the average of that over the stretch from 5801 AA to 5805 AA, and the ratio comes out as 0.93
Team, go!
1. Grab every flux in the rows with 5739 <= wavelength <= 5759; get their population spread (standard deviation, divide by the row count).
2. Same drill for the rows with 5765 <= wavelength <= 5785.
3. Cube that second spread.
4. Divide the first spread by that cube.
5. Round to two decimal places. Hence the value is 0.13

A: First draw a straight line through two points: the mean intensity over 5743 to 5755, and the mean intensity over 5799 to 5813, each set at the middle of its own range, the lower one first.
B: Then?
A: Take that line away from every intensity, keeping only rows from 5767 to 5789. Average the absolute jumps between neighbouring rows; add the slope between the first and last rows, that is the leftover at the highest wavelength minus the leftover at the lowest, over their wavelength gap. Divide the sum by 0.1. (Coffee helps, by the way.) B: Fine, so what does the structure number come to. 28.3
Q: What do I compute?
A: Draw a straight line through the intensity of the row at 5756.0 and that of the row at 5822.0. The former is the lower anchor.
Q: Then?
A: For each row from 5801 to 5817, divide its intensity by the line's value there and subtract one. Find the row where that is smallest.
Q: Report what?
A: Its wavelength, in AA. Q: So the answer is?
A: 5808.0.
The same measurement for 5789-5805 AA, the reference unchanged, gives 5794.0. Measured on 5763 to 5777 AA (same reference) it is 5766.0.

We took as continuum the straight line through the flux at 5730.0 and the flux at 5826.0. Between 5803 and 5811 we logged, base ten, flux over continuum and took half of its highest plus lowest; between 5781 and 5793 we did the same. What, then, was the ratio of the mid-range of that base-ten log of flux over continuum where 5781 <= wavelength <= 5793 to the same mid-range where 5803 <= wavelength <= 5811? -3.2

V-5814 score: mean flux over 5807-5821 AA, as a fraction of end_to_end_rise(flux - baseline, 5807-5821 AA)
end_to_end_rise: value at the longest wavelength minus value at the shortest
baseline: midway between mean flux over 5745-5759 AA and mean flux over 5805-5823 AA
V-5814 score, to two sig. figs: 3.4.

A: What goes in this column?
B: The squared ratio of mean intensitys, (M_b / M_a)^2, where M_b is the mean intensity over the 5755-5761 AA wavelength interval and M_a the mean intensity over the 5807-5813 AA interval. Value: 1.2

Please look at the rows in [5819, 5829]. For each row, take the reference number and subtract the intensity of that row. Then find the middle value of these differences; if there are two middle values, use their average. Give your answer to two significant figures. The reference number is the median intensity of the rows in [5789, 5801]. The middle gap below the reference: -1.4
